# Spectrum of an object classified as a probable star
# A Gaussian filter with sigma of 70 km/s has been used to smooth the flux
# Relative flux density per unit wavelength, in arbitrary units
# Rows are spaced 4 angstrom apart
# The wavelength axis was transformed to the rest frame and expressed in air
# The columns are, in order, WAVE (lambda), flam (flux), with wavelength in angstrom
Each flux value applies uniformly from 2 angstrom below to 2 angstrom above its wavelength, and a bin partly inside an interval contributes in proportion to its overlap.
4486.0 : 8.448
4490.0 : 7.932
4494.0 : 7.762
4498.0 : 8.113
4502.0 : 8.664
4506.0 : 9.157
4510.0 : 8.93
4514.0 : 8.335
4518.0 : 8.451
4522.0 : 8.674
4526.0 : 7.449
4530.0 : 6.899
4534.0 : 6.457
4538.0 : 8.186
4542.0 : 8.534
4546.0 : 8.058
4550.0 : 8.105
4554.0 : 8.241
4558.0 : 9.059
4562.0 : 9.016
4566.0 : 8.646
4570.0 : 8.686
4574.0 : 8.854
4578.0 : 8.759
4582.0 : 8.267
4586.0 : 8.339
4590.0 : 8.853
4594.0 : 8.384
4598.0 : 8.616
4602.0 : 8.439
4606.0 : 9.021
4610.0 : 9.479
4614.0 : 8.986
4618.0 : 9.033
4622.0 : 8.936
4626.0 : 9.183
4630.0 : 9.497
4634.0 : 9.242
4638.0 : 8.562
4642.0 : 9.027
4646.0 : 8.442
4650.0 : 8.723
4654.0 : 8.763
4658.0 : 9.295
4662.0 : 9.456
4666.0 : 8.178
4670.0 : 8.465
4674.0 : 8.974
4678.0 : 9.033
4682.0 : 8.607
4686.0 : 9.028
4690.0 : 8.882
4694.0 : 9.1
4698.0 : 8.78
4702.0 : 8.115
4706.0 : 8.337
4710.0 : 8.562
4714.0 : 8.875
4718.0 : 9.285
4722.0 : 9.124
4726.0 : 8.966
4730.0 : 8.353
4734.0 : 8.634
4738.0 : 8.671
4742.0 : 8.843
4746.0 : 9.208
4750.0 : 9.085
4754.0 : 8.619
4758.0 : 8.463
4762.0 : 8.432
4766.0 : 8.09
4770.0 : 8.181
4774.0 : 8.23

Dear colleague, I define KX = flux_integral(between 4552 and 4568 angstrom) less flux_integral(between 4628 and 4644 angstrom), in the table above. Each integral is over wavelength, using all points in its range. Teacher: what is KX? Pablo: -5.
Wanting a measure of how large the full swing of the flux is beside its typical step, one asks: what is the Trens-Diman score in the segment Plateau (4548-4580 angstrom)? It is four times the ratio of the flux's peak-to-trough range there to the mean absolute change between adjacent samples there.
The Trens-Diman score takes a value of 16.0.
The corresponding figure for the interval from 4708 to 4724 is 9.8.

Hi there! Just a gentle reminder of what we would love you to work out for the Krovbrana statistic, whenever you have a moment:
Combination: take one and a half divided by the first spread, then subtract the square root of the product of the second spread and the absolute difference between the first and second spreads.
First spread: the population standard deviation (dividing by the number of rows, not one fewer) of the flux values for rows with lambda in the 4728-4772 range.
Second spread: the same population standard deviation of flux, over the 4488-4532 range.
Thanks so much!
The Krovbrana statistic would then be 4.07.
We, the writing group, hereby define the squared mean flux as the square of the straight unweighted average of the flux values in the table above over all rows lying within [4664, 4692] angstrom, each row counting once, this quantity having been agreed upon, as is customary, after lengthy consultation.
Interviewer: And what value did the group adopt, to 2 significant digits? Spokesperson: 76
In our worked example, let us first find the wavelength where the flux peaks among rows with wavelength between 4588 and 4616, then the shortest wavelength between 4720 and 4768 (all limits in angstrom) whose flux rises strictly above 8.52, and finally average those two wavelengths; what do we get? 4666 angstrom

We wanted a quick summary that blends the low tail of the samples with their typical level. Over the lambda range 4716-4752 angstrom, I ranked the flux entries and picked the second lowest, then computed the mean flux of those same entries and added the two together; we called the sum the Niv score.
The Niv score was 17.5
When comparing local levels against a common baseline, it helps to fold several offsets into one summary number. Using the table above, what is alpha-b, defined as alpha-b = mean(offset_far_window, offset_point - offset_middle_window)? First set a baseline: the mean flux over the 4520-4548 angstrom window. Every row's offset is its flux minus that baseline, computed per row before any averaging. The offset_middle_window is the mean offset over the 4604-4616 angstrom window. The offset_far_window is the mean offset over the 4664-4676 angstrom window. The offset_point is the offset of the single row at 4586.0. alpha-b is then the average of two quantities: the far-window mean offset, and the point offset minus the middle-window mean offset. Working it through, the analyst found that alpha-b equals 0.0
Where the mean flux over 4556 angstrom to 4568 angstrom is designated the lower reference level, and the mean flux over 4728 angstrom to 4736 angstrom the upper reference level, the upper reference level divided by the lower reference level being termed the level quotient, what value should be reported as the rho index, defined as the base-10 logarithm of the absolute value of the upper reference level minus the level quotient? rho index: 0.877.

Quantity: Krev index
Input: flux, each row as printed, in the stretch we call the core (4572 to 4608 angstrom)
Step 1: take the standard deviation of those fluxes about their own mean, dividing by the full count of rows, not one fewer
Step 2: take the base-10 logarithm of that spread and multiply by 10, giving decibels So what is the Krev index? -6.0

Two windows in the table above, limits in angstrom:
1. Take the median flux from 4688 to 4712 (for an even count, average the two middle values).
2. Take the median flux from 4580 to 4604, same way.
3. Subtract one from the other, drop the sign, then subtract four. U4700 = -3.74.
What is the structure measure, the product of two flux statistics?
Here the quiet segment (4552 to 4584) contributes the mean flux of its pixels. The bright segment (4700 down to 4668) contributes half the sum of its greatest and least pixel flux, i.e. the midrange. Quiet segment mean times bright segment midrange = 76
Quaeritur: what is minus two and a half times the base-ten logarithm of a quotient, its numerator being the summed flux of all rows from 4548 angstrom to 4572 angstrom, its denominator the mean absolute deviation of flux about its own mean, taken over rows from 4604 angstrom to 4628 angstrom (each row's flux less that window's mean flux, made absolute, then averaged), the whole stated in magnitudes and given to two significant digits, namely -6.3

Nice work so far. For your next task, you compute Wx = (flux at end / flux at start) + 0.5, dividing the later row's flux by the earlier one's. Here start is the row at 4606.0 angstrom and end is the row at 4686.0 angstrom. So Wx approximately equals 1.50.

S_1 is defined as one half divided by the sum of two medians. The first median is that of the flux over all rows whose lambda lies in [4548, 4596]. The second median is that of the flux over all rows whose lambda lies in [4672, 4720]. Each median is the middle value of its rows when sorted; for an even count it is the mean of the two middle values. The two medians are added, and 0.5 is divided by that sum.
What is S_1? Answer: 0.0285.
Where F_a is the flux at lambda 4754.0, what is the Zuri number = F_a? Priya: 8.619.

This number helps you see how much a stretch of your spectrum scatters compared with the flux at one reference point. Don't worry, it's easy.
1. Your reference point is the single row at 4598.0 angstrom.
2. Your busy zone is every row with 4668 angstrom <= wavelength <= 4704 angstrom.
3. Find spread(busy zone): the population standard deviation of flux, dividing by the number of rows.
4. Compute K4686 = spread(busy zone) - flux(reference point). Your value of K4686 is -8.3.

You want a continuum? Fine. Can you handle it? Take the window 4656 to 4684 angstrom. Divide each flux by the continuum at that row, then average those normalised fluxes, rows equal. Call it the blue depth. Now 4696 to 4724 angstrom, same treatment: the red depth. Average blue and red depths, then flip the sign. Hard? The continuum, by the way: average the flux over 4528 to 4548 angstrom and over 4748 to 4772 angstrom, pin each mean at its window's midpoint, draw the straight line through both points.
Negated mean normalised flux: -1.07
